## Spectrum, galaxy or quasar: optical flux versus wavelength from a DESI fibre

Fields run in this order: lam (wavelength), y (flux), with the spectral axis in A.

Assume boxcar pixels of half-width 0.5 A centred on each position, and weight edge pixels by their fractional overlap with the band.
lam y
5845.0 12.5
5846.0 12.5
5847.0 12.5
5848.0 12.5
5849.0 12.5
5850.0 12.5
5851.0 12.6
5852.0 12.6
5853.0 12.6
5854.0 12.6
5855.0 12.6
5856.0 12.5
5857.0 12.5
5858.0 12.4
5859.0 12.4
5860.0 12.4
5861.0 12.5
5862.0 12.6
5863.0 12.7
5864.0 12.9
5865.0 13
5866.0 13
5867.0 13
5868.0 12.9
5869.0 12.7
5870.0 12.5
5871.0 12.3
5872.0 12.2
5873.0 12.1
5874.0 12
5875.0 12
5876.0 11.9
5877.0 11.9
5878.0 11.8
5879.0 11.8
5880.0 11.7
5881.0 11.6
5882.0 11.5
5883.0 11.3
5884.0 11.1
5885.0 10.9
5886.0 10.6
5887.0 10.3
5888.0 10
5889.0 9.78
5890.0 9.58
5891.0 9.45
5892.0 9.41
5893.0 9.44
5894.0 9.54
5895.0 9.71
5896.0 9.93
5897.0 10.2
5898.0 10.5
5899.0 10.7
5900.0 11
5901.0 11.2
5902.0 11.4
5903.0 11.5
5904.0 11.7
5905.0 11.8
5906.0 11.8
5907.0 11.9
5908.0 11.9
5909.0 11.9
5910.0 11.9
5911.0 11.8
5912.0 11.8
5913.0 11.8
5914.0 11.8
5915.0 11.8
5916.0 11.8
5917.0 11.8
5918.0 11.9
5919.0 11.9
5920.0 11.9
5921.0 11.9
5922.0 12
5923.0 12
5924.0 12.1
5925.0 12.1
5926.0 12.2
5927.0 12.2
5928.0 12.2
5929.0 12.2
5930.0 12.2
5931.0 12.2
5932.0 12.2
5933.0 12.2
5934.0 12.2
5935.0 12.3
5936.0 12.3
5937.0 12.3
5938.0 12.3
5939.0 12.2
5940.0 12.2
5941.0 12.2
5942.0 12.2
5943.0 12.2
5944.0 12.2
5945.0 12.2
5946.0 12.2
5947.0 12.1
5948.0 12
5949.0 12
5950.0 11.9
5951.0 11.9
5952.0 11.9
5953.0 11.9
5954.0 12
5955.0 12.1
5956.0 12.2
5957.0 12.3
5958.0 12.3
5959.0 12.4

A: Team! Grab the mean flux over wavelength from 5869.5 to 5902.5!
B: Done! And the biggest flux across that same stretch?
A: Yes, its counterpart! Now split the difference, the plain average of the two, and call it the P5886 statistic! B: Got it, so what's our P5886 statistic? 11.72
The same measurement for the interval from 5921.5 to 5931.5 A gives 12.17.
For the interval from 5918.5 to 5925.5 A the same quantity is 12.04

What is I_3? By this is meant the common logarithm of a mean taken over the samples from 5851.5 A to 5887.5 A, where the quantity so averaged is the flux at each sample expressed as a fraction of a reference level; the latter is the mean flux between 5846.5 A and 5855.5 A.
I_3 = -0.014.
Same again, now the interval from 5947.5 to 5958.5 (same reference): -0.018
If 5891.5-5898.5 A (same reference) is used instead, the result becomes -0.107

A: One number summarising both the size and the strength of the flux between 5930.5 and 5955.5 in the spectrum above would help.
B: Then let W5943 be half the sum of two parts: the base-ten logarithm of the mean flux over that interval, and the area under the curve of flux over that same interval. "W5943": 152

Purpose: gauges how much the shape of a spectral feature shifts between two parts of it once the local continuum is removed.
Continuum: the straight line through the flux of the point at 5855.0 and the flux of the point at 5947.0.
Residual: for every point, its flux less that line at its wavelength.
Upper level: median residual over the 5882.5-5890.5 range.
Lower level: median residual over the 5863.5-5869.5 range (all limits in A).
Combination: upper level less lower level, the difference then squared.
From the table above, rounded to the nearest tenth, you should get 5.7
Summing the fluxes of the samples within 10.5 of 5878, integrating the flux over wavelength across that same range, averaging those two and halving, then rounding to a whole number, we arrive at 123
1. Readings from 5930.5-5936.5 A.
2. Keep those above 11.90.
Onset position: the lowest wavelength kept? 5931.0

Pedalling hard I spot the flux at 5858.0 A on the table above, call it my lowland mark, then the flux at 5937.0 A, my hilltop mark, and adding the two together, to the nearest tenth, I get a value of 24.7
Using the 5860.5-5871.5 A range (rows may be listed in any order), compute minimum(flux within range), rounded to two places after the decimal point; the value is 12.30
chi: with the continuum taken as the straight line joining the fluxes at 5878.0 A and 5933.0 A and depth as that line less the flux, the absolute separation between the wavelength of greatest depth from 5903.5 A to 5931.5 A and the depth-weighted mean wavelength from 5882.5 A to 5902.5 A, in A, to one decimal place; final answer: 11.5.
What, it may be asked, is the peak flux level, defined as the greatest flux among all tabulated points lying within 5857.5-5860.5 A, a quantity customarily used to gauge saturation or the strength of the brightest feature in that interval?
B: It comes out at 12.4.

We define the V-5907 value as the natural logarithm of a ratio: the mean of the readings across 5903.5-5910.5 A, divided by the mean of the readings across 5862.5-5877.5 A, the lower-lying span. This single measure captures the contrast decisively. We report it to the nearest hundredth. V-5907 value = -0.05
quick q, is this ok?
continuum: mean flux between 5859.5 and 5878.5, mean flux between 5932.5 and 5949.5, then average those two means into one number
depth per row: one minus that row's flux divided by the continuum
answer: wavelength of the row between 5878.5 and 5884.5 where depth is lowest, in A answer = 5879.0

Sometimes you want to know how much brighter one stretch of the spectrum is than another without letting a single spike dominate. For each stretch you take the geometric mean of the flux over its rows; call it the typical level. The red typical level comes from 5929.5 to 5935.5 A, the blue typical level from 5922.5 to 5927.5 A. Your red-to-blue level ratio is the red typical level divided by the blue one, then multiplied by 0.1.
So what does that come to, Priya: 0.1008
